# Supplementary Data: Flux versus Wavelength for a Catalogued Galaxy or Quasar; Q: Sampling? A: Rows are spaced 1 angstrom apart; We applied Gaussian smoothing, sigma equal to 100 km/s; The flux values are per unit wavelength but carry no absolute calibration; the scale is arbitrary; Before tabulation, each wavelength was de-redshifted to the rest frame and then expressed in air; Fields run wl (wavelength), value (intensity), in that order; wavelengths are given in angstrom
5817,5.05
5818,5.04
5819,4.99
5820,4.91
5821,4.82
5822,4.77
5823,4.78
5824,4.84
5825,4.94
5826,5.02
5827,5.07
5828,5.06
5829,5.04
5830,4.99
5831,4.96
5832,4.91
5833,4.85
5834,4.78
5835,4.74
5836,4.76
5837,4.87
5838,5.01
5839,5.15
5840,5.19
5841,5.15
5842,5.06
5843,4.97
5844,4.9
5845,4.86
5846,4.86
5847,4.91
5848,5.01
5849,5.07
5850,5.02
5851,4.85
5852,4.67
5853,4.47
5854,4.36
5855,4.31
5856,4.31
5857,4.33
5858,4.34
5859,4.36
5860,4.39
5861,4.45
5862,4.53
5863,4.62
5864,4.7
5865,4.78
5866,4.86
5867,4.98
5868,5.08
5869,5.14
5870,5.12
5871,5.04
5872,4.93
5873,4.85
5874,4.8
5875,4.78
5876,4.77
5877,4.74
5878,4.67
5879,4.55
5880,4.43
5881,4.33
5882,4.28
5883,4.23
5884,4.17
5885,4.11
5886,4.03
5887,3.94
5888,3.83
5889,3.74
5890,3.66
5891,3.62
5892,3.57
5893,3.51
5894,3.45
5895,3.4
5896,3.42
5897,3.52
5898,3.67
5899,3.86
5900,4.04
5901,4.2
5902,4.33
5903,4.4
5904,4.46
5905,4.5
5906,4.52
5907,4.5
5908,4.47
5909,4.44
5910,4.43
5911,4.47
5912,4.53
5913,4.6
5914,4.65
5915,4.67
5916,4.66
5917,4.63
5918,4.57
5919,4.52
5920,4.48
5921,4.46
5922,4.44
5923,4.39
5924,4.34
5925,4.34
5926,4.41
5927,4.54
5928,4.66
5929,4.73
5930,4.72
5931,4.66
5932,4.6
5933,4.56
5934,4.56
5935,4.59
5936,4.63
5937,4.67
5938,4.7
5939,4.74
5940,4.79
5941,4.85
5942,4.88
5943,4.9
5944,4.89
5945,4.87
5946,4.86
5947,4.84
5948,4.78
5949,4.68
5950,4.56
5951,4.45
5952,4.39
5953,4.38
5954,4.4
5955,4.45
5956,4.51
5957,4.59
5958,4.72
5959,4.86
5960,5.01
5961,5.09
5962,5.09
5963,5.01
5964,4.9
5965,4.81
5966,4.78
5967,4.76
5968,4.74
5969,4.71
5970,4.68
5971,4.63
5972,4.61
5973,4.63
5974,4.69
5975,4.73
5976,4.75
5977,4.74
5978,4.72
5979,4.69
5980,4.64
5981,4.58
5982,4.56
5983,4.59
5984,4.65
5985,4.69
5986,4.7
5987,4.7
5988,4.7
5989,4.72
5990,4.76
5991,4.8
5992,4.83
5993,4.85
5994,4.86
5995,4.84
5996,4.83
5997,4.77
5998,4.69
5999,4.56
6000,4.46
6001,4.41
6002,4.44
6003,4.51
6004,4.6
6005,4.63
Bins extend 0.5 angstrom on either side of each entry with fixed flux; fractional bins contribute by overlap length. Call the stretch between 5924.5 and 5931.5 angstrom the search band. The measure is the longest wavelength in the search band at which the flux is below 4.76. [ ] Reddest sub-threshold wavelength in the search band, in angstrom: 5931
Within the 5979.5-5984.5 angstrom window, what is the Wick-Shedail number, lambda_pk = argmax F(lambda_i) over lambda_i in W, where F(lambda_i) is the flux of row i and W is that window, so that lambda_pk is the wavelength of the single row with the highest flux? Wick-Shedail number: 5984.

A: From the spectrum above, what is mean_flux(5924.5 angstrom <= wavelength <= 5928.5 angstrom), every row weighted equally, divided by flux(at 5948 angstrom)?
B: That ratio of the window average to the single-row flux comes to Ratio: 0.94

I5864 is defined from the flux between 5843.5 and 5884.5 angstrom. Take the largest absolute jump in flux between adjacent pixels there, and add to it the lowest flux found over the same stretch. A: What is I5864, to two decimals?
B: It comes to 4.37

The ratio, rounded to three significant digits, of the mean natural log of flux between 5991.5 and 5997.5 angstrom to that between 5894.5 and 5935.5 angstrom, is 1.07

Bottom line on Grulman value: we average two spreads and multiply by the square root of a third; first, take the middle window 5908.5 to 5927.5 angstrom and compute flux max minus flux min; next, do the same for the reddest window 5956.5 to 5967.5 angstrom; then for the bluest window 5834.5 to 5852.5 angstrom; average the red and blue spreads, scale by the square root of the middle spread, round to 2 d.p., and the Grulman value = 0.29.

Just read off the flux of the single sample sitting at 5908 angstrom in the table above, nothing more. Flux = 4.47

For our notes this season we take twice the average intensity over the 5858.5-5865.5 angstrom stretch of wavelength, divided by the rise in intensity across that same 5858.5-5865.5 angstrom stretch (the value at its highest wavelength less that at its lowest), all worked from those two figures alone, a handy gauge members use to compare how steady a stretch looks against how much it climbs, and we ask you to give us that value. 22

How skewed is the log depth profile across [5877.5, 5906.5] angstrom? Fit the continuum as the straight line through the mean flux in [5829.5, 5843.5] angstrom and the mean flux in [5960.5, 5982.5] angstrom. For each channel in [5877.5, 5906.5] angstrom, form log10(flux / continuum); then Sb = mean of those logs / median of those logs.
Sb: 1.1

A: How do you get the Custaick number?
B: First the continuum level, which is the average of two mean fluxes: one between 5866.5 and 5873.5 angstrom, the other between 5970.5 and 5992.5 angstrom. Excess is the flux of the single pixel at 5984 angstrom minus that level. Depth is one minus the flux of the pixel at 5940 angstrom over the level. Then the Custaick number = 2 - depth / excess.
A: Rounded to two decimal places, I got 2.06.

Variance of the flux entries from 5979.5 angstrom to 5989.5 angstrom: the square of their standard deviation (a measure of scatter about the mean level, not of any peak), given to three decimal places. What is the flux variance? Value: 0.003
